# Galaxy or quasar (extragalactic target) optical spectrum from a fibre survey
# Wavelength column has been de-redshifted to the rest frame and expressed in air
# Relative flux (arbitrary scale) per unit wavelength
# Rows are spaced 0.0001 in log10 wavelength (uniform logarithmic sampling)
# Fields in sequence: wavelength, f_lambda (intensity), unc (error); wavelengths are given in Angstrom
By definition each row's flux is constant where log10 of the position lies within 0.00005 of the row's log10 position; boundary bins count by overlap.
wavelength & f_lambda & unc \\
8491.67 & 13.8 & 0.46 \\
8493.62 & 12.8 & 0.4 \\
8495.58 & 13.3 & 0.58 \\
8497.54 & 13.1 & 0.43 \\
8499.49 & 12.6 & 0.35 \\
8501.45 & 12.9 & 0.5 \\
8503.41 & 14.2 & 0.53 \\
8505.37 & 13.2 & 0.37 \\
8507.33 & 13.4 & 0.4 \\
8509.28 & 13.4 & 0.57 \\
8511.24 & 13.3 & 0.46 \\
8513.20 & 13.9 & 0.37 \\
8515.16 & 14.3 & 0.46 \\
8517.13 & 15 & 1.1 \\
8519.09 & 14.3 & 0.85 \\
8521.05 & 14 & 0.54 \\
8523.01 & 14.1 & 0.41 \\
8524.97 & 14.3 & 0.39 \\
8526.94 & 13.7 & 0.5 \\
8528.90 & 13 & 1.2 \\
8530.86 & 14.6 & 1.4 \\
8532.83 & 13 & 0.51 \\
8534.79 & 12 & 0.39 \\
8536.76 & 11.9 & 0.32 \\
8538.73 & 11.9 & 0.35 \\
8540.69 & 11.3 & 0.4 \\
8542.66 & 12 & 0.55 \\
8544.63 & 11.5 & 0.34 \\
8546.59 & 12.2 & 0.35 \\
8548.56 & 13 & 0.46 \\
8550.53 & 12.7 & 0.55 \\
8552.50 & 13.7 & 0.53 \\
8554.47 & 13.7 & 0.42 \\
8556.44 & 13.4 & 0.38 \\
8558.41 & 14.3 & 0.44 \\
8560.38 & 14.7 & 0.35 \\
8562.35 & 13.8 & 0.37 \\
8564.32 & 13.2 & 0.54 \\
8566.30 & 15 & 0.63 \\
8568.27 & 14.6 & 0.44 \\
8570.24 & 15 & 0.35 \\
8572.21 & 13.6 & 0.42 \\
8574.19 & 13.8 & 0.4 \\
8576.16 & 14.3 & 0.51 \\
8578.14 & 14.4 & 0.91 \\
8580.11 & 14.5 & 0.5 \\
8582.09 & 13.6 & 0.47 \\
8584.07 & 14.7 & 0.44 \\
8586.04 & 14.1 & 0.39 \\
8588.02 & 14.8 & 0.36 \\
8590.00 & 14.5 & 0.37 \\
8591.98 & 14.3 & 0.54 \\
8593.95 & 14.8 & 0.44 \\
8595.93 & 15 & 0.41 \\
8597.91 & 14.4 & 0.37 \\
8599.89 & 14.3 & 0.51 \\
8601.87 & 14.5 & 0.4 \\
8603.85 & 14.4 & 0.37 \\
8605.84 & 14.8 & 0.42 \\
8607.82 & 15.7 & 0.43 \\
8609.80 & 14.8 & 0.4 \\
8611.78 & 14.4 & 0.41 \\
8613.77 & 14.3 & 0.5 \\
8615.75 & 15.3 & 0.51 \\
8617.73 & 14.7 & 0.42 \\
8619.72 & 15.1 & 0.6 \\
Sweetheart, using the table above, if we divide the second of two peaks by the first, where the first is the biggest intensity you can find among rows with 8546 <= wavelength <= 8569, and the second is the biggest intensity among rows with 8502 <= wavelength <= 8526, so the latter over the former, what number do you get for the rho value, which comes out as 1.00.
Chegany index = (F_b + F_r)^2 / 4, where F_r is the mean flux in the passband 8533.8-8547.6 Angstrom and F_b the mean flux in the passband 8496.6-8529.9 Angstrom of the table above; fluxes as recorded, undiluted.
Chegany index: 163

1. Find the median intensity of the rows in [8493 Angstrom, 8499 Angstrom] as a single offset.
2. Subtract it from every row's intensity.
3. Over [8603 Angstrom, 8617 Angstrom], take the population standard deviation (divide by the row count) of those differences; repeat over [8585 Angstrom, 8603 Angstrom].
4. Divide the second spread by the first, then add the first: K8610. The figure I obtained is 1.1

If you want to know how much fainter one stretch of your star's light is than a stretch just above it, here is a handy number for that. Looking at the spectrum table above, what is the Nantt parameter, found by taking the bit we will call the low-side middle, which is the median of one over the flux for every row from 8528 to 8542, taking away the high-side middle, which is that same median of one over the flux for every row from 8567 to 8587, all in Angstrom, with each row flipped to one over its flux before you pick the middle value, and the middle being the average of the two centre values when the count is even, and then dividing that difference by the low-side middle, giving 0.16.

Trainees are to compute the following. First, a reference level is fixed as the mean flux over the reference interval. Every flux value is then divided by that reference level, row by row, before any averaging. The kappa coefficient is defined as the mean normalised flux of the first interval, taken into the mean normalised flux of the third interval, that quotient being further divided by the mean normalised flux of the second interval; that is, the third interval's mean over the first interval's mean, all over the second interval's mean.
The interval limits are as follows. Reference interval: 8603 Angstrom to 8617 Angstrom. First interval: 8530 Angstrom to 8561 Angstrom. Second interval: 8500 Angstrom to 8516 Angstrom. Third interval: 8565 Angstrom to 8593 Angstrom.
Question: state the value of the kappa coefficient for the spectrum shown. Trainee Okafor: 1.22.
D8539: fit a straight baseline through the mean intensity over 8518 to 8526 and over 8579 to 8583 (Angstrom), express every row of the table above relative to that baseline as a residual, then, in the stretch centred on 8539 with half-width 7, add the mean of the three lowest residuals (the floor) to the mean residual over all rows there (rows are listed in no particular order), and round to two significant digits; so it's -4.8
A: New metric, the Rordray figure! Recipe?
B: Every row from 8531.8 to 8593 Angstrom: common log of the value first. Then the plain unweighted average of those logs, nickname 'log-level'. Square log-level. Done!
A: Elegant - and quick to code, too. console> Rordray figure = 1.28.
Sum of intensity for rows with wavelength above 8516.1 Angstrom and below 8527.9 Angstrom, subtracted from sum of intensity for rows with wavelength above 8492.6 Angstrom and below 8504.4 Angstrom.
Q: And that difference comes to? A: -6.5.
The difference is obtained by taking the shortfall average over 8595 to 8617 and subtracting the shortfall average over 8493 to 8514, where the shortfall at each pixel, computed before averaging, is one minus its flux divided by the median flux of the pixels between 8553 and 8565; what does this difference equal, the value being -0.10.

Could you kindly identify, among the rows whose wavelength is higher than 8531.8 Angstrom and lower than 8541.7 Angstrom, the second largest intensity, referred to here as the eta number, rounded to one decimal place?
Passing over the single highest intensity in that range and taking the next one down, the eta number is 12.0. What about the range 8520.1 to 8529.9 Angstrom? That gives 14.1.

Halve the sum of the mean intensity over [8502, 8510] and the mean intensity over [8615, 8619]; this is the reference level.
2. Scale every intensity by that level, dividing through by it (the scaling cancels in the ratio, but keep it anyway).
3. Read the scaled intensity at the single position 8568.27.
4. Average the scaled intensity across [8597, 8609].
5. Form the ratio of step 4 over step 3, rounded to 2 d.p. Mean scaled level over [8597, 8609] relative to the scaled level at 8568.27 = 1.01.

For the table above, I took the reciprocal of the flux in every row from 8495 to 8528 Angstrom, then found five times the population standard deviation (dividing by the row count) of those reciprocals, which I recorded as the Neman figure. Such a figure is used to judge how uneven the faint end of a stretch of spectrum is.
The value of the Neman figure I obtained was 0.016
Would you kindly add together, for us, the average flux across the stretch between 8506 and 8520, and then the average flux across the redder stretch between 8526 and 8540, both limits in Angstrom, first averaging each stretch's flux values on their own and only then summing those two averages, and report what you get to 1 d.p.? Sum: 26.8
